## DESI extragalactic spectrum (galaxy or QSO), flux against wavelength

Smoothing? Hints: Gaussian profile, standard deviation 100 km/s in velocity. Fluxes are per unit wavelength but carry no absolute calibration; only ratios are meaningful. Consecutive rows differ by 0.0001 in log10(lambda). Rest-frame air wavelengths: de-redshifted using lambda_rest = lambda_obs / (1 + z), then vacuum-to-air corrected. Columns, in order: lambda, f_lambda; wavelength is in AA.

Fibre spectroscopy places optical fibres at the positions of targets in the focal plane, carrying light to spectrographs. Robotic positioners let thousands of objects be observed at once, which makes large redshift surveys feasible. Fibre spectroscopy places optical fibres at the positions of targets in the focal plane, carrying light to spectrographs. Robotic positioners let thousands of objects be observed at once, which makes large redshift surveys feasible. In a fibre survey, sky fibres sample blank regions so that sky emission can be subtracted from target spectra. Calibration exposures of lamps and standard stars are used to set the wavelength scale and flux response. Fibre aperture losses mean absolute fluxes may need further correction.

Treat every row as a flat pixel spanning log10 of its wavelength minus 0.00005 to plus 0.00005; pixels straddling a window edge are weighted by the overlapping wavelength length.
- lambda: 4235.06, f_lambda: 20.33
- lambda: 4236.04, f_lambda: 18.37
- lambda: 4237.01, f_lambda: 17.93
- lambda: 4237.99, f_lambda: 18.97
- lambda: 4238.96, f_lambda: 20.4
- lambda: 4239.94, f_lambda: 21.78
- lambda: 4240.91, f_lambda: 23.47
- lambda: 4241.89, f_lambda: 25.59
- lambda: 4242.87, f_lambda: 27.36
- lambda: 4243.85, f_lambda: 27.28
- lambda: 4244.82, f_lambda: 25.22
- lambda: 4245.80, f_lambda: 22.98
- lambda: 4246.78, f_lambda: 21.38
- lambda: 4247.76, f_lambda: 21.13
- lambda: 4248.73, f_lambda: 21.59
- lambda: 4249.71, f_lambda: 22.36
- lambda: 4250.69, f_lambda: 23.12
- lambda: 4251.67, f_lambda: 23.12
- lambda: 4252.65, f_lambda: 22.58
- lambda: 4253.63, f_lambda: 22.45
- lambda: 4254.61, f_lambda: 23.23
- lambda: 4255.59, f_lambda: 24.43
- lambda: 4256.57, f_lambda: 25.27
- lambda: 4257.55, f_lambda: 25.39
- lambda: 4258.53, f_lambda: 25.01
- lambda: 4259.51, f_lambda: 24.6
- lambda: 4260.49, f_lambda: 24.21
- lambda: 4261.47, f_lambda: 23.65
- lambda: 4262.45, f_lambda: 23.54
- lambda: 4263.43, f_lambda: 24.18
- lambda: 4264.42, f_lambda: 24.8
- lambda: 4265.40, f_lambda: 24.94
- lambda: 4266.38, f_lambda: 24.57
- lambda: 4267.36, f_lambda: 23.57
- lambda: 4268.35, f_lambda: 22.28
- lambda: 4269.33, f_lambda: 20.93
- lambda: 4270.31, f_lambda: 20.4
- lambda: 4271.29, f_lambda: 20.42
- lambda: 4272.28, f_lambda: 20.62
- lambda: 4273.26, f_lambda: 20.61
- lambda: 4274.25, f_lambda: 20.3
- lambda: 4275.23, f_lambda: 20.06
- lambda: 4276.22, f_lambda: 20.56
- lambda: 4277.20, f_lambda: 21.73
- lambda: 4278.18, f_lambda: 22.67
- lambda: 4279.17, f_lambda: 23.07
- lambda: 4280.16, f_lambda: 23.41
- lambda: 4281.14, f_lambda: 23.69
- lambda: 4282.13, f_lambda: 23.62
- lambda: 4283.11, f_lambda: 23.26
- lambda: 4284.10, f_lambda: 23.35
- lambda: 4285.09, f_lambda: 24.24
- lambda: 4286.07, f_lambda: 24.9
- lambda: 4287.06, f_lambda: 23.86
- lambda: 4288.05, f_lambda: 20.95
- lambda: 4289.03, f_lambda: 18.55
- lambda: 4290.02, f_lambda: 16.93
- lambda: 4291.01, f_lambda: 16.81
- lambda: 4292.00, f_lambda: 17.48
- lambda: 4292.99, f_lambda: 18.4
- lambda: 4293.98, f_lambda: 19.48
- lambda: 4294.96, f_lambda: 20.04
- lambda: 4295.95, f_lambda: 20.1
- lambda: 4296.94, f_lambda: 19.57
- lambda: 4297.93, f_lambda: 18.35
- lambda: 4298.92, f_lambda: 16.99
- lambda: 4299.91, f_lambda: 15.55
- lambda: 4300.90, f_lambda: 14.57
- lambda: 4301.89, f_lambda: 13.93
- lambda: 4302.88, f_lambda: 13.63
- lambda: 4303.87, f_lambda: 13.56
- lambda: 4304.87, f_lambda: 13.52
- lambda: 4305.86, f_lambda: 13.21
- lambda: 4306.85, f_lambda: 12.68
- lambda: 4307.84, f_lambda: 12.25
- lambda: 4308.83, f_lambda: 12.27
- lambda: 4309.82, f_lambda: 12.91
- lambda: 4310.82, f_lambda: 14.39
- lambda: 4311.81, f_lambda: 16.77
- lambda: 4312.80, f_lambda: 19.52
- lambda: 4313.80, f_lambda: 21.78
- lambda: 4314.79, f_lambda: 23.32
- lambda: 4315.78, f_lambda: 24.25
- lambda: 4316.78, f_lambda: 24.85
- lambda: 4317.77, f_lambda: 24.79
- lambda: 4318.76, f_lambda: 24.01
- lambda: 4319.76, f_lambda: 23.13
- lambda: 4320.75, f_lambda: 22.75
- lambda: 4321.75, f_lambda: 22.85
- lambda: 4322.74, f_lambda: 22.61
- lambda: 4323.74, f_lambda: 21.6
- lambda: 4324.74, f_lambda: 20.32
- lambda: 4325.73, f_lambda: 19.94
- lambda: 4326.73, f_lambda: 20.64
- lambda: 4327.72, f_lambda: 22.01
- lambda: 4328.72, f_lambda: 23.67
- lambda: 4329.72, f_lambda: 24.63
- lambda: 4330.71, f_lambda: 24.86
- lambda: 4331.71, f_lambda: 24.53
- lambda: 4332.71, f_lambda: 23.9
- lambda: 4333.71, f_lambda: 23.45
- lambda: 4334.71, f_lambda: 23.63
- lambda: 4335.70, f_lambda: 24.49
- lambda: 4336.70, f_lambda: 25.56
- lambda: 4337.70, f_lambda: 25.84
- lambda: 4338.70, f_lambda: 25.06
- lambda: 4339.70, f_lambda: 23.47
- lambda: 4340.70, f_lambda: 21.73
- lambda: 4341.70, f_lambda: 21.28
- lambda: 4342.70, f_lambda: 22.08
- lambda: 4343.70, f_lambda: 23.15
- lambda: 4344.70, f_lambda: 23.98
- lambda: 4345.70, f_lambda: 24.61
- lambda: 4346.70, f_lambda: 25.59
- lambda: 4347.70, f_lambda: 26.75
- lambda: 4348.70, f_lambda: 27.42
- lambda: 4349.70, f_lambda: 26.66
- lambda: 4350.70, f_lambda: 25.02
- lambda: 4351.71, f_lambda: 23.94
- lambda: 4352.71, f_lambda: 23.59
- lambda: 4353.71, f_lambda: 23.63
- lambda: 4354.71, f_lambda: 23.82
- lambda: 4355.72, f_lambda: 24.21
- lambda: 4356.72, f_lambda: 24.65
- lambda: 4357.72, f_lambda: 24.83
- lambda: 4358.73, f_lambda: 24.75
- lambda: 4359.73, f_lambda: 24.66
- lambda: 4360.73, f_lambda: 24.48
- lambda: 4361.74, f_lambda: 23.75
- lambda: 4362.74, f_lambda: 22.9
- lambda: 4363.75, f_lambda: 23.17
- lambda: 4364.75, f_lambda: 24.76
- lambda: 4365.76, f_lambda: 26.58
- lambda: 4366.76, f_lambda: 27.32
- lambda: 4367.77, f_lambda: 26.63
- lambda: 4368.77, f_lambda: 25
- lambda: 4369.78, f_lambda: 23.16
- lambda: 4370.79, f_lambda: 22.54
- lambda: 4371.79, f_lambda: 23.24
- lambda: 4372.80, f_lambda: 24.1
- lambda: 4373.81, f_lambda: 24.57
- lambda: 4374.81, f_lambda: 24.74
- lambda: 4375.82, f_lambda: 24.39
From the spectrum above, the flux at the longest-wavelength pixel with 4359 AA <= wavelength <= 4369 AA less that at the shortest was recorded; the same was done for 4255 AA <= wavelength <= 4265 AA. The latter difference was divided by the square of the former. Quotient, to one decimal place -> 3.2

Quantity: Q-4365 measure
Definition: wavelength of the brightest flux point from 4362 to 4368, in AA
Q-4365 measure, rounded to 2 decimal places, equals 4366.76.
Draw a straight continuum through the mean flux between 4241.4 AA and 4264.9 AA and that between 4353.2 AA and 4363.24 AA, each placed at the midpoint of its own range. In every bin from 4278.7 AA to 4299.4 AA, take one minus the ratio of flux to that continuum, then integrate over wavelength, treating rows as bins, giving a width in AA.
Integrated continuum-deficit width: 2.8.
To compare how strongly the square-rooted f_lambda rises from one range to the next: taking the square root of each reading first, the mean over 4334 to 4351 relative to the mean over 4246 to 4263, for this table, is 1.02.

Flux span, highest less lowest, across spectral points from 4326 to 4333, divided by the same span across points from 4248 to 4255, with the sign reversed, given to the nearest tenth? -2.6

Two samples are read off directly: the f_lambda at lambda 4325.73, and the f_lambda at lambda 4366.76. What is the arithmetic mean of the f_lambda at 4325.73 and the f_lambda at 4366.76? 23.6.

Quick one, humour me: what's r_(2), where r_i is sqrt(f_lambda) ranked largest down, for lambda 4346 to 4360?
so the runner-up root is 5.17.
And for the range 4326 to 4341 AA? 5.06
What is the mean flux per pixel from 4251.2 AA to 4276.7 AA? 22.9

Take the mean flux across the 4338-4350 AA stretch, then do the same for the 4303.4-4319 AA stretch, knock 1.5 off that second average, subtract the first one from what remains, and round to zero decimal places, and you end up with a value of -8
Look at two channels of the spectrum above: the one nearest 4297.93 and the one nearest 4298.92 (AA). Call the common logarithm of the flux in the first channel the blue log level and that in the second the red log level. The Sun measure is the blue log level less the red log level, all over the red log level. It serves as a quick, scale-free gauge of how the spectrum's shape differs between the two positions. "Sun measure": 0.027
